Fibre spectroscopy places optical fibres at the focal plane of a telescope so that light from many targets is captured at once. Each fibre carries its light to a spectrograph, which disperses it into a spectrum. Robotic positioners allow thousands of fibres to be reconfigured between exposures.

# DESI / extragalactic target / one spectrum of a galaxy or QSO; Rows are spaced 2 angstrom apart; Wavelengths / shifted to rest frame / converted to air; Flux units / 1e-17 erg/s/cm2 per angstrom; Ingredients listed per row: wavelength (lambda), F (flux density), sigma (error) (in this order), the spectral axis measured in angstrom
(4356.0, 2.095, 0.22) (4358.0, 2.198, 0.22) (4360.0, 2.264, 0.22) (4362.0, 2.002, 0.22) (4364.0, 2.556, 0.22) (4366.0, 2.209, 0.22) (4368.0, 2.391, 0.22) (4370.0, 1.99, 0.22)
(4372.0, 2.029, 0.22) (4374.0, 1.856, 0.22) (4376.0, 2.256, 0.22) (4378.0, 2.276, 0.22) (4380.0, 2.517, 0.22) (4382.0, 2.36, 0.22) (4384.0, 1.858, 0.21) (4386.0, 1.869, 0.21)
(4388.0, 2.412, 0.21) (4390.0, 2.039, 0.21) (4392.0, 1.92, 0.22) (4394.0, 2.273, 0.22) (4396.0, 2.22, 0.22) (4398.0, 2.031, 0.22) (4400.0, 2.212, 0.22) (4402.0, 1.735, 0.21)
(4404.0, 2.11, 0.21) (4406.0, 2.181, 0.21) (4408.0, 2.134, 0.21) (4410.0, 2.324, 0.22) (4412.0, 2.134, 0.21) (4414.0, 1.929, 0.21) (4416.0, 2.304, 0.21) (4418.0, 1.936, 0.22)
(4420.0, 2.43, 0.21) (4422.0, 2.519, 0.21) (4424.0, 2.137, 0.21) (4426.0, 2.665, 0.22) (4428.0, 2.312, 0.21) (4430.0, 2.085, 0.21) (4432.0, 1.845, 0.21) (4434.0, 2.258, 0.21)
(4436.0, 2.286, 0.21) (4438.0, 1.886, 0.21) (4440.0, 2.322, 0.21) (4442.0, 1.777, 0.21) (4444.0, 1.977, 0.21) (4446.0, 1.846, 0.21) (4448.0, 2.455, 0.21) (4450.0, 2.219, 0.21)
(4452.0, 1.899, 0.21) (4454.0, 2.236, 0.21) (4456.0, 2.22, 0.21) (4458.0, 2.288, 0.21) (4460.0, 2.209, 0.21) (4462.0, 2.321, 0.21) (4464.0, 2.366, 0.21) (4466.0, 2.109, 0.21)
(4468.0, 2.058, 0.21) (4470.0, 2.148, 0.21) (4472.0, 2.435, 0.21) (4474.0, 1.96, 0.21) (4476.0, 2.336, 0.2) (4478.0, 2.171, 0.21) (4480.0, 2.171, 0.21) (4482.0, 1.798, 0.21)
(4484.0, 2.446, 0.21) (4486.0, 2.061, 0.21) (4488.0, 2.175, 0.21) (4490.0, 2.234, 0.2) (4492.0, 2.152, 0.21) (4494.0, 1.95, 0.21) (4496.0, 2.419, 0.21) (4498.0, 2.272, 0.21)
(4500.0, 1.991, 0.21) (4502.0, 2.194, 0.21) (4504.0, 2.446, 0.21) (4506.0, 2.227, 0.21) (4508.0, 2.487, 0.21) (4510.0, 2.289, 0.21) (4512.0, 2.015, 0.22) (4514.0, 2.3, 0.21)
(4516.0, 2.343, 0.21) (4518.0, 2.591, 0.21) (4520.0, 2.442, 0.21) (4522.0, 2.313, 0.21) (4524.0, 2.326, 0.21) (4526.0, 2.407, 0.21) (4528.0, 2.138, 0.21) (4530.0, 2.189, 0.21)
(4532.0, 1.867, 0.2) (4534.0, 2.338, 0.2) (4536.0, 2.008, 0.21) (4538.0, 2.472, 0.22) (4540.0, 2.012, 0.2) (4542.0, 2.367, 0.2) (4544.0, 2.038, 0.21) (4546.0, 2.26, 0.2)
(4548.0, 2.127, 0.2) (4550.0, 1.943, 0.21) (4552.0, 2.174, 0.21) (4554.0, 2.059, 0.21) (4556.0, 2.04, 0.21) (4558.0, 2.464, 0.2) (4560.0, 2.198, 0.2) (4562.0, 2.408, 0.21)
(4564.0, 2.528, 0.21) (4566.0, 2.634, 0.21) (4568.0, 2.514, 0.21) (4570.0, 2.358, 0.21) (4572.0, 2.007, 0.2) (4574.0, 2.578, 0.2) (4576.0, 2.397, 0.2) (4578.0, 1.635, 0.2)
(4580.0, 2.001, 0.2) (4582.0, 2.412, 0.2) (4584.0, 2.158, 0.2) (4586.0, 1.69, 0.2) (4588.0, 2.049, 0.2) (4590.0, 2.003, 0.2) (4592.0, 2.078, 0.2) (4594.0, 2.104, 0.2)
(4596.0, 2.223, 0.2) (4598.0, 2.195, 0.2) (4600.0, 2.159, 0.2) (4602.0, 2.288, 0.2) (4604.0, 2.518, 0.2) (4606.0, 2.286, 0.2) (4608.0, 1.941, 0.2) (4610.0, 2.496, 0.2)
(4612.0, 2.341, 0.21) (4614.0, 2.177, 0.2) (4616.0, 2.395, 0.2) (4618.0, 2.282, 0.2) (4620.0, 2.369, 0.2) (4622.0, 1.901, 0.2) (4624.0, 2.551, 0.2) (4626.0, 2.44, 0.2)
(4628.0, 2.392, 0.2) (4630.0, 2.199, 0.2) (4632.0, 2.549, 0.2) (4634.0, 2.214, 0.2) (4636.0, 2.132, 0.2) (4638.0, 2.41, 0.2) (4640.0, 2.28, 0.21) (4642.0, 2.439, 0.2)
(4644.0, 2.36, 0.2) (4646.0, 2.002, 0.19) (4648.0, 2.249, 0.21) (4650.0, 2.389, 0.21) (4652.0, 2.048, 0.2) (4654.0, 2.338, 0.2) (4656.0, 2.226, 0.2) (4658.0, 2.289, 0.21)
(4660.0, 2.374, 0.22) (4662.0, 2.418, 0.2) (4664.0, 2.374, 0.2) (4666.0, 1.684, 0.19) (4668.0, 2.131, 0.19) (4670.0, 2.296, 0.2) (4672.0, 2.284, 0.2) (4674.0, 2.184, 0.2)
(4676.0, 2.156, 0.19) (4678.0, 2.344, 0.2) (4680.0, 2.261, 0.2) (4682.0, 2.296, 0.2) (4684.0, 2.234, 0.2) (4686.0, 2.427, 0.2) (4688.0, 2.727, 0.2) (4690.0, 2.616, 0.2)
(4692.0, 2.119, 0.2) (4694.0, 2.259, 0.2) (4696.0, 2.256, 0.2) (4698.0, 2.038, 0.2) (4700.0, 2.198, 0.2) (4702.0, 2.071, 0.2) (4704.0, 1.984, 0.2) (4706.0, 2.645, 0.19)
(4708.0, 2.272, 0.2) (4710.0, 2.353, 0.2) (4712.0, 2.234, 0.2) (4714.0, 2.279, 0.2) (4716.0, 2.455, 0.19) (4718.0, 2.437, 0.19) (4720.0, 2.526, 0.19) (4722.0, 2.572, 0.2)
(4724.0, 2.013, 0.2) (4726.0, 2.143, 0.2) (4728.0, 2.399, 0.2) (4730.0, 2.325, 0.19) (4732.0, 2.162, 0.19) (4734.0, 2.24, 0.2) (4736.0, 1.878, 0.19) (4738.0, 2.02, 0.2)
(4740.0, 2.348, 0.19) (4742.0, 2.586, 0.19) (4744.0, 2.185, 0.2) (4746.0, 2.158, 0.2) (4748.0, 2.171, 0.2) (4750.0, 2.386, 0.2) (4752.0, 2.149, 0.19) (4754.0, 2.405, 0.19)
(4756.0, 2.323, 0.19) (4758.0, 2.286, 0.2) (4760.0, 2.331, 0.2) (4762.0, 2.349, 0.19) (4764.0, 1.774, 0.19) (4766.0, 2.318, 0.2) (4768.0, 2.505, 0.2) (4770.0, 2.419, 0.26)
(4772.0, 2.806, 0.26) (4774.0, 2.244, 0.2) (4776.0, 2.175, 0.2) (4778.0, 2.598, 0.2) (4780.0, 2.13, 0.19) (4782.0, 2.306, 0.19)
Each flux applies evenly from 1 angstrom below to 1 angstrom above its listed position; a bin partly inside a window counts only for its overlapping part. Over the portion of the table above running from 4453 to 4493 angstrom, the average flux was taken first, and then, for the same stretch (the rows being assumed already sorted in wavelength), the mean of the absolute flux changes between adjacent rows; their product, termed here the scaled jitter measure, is 0.43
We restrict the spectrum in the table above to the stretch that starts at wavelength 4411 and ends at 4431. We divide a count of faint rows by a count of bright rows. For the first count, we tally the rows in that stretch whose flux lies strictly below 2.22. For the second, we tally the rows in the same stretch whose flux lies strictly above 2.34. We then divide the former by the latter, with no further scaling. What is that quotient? 1.7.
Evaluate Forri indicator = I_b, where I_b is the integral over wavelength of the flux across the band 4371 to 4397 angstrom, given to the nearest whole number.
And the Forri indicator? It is 56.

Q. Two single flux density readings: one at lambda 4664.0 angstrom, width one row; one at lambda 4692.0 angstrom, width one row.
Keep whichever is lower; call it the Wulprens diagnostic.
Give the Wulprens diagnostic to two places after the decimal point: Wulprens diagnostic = 2.12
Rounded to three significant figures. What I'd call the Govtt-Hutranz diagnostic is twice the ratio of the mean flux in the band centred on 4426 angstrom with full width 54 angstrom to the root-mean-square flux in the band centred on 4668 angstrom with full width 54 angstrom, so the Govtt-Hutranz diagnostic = 1.88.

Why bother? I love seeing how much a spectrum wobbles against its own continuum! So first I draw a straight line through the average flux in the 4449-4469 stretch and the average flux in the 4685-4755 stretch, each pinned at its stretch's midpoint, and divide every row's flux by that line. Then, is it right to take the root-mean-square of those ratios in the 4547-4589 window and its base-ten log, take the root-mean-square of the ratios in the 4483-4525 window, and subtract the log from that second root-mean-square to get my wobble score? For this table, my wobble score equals 1.03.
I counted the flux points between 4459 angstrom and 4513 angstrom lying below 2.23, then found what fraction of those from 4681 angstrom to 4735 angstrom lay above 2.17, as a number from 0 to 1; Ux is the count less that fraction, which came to 15.3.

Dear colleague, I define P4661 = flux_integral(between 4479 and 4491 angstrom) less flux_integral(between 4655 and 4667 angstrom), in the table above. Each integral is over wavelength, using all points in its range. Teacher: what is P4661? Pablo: -1.0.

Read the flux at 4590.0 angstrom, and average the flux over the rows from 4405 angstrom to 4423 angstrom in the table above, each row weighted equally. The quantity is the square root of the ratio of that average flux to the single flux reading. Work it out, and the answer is 1.05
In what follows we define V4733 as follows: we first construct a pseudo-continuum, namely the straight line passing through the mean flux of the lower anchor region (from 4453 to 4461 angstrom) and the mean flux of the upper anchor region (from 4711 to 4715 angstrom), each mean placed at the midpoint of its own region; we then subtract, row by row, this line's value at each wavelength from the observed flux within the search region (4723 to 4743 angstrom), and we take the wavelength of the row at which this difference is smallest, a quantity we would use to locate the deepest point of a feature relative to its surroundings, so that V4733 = 4736.0 angstrom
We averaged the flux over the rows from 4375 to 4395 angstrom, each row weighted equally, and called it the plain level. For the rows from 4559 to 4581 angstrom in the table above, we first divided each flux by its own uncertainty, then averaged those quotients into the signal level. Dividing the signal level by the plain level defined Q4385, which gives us 5.15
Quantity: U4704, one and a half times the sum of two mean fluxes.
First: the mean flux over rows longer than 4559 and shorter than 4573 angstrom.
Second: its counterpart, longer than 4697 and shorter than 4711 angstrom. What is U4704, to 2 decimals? 6.90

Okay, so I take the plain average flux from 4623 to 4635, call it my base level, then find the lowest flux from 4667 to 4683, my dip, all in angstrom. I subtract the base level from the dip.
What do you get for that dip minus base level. -0.26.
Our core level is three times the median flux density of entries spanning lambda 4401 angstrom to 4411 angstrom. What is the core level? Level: 6.40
